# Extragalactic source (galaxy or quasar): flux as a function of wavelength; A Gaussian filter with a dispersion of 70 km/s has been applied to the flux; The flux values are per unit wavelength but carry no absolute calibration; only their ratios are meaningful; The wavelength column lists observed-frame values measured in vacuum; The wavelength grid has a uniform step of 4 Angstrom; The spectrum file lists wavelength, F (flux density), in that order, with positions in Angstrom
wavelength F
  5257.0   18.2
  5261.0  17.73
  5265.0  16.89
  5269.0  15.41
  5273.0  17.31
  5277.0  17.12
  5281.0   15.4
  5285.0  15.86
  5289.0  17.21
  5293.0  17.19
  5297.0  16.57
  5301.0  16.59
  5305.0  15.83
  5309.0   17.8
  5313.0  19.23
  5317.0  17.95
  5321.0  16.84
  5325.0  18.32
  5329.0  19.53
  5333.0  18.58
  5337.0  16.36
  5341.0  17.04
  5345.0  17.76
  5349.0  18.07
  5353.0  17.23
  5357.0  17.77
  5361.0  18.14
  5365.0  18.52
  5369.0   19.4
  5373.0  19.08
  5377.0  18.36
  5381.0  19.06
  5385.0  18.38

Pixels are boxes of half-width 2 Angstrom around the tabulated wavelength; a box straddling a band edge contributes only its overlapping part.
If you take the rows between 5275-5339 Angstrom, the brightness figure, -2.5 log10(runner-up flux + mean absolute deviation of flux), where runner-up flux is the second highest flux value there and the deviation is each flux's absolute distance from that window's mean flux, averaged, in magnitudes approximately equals -3.26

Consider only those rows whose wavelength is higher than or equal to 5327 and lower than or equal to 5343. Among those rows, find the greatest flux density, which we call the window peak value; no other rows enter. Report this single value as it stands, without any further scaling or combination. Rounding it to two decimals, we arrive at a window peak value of 19.53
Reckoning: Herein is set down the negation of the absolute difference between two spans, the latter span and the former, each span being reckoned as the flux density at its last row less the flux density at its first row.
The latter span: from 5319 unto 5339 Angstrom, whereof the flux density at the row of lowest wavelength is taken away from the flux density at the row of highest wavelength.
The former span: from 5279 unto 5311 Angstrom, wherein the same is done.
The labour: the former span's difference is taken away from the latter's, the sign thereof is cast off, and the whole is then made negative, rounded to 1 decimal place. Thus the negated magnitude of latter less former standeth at -2.9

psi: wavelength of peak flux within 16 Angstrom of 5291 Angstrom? 5289.0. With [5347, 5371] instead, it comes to 5369.0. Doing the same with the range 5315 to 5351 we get 5329.0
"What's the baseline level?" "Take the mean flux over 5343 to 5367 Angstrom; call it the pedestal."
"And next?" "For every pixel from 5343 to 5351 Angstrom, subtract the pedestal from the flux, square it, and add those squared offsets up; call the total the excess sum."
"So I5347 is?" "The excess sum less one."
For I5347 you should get -1.0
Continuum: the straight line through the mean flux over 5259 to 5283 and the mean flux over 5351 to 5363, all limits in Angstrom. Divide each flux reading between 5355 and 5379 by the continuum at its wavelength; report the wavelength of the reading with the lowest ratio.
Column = 5357.0 Angstrom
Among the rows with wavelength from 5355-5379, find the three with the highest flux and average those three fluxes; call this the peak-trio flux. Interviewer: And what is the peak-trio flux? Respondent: 19.0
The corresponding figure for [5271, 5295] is 17.2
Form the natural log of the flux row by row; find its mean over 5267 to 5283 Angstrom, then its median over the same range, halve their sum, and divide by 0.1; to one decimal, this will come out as 27.9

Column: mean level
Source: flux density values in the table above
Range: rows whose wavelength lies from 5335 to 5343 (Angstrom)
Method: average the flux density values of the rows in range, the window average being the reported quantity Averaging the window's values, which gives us 16.7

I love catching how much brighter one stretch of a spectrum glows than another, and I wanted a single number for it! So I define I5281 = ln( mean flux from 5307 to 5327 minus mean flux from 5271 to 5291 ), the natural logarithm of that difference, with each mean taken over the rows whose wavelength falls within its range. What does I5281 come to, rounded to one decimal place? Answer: 0.4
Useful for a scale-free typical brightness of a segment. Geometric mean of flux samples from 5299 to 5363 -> 17.7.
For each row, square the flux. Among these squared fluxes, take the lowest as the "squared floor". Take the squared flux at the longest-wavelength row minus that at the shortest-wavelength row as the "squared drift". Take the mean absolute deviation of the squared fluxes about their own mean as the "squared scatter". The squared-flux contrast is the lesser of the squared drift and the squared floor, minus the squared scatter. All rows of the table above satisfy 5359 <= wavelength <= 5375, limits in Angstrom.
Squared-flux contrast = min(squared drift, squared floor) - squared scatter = 18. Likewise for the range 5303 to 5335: 62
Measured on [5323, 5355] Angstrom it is -66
